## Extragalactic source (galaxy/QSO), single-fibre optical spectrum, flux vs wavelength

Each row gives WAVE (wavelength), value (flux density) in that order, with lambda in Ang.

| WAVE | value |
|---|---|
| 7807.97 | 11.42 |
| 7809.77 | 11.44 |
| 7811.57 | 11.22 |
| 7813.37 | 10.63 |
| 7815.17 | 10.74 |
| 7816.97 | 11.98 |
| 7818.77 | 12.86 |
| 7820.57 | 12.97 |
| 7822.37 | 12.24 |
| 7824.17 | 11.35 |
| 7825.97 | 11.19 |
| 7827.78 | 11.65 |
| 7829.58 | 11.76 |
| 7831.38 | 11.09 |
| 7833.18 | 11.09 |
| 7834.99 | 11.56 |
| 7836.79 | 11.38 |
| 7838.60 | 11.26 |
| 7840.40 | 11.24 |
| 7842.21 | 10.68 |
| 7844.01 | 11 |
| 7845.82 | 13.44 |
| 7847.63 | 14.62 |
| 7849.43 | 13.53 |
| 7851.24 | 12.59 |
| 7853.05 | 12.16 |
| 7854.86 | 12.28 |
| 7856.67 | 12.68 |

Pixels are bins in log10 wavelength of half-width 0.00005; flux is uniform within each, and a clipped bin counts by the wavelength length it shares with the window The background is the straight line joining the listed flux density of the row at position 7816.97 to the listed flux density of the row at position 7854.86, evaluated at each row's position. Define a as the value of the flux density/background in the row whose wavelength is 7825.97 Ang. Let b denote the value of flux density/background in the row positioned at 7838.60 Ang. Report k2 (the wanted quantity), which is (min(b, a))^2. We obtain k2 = 0.859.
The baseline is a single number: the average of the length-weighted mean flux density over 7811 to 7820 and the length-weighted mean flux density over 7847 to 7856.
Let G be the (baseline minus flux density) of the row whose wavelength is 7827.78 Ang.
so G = 0.6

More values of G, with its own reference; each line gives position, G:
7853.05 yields 0.1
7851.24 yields -0.3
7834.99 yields 0.7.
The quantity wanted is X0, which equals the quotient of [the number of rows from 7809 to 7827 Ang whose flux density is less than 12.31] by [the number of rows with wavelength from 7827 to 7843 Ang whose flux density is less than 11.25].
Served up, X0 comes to 2.0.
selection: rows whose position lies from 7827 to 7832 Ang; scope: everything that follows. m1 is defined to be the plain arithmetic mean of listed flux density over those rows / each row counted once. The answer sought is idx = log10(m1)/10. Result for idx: 0.106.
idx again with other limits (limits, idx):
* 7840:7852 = 0.109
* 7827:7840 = 0.106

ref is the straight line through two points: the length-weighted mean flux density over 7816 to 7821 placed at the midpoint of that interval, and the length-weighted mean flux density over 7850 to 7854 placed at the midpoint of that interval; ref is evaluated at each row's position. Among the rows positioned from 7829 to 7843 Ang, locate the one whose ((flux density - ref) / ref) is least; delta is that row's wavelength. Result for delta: 7842.21 Ang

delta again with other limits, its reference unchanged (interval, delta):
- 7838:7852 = 7842.21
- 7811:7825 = 7813.37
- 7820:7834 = 7831.38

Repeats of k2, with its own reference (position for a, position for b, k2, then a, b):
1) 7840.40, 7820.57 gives 0.854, 0.92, 1.08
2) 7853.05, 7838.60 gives 0.859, 0.99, 0.93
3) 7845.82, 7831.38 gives 0.841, 1.10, 0.92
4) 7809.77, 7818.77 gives 0.921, 0.96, 1.07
